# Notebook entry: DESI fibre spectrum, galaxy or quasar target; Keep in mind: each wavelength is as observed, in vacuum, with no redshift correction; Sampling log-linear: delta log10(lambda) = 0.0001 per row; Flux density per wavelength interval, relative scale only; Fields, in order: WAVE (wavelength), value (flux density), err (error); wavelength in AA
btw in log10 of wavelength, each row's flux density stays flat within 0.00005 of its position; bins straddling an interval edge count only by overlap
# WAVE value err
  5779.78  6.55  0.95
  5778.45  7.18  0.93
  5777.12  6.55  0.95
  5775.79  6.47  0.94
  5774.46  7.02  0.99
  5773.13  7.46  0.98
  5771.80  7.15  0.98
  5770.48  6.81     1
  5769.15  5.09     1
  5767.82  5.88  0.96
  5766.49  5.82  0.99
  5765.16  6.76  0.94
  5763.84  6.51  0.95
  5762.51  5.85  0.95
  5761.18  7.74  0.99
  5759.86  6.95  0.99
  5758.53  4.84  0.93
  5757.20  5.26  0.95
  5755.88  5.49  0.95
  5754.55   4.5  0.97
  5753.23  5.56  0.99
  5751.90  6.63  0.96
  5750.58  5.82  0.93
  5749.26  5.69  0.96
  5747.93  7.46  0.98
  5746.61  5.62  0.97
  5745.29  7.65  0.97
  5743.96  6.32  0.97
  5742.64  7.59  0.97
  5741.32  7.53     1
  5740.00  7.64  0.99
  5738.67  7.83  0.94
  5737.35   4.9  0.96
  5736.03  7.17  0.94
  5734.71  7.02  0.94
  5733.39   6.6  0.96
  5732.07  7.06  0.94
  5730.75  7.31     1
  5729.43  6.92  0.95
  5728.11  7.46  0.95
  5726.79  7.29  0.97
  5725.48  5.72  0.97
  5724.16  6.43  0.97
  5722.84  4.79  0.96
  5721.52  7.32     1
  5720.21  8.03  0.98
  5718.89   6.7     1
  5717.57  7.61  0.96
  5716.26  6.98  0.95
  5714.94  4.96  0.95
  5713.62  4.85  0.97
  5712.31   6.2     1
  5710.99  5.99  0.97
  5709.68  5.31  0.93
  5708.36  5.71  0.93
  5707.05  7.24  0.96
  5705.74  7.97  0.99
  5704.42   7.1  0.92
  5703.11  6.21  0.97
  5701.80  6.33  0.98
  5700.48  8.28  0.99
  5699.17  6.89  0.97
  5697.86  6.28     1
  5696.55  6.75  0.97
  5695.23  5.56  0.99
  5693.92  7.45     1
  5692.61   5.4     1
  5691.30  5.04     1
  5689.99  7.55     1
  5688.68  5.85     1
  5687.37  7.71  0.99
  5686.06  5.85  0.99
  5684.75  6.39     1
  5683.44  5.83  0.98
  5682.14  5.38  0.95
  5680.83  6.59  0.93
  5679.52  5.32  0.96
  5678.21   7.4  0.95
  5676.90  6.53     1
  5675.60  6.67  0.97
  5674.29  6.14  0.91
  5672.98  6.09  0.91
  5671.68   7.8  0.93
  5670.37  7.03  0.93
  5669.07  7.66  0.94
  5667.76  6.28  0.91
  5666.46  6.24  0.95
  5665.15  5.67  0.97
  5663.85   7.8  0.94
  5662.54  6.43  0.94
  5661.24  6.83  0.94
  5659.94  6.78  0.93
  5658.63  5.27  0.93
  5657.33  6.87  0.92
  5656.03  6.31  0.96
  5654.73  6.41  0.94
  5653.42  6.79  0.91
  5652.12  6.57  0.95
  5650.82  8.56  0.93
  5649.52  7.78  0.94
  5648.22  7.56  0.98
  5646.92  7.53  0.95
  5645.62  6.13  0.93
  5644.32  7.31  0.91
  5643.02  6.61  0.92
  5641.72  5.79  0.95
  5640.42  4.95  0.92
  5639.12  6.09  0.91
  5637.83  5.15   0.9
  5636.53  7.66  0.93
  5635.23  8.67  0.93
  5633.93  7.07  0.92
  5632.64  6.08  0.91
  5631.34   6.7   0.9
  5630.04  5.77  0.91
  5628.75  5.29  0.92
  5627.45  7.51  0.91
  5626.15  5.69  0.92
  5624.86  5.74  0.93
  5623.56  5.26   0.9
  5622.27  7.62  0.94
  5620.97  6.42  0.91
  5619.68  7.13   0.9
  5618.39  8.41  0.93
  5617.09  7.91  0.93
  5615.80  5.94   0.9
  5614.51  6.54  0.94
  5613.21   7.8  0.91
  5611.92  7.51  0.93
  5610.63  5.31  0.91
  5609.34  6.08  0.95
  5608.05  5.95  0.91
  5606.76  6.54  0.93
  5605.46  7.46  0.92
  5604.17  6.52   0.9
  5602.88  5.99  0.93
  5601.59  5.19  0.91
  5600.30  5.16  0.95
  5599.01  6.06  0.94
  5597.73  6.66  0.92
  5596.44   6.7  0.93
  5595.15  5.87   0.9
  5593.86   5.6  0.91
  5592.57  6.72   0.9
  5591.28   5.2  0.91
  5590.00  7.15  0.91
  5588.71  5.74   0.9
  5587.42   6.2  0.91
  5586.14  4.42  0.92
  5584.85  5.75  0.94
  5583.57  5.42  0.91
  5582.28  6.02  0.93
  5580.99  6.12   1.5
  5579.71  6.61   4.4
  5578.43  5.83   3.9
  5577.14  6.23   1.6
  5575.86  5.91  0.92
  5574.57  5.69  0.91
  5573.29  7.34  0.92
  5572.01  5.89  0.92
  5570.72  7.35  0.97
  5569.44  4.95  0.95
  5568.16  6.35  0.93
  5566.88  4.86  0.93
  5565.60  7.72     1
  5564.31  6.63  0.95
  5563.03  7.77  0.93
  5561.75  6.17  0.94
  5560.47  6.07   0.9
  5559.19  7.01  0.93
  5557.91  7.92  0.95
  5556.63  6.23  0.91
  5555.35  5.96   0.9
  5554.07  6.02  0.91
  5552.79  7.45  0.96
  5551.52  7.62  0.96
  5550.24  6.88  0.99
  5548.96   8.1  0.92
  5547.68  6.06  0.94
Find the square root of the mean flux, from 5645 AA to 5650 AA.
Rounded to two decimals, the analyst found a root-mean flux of 2.69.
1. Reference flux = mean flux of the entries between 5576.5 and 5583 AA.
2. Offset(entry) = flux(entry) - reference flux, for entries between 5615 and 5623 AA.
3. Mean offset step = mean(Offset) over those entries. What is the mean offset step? 1.1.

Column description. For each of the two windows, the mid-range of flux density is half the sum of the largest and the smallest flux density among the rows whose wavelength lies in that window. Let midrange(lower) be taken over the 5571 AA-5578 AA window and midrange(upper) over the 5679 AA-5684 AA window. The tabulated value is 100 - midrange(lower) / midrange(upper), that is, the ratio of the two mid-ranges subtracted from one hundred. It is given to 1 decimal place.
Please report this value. 98.9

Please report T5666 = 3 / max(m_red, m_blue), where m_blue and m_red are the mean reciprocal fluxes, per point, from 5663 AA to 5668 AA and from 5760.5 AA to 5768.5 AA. 19.1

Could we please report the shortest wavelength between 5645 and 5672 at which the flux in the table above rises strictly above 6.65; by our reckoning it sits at 5646.92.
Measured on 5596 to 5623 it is 5596.44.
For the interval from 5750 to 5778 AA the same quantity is 5759.86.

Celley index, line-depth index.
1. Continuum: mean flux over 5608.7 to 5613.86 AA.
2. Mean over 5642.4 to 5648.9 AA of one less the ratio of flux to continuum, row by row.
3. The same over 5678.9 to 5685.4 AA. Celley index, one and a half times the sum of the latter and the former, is 0.1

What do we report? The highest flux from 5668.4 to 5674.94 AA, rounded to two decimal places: 7.80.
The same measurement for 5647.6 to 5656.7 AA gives 8.56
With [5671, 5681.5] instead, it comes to 7.80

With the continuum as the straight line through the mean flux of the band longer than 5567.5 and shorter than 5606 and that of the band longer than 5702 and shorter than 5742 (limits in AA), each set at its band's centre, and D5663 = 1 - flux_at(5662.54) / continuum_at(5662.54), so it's 0.00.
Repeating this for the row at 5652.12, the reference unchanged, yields -0.03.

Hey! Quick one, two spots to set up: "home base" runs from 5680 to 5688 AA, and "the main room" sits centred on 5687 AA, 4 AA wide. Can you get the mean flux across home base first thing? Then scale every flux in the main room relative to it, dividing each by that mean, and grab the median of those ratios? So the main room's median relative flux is 0.93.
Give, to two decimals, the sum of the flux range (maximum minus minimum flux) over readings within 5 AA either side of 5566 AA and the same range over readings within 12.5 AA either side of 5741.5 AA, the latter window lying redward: 5.84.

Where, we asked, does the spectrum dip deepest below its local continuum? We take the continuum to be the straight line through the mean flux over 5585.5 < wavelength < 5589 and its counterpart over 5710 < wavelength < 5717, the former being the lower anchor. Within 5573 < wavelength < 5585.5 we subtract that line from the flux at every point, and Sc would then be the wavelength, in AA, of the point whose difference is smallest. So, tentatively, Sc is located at 5583.57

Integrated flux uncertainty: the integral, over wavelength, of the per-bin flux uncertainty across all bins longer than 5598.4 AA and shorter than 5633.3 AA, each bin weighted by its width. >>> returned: 32.1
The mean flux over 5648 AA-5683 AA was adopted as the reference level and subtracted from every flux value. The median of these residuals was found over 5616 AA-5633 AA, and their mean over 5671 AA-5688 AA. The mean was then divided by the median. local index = 0.93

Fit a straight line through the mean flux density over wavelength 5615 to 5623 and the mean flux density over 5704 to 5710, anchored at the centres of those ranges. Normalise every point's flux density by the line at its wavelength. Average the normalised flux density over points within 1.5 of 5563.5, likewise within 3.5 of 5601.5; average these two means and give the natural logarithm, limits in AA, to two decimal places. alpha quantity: -0.14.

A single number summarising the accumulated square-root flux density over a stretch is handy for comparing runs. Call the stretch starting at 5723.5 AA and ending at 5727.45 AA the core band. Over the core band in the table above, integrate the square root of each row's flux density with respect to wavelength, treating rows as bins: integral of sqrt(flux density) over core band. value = 10.1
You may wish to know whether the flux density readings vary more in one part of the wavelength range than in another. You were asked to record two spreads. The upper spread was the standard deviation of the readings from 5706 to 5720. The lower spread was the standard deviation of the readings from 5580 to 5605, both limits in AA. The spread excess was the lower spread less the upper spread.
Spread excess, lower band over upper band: -0.3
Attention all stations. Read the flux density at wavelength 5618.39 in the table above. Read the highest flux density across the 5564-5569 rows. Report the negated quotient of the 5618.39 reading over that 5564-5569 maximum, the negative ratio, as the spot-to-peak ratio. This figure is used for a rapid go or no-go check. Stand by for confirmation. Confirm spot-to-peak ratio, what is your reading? -1.09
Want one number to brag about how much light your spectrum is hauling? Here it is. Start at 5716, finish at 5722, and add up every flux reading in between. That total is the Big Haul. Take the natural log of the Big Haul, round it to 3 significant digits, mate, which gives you 3.60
